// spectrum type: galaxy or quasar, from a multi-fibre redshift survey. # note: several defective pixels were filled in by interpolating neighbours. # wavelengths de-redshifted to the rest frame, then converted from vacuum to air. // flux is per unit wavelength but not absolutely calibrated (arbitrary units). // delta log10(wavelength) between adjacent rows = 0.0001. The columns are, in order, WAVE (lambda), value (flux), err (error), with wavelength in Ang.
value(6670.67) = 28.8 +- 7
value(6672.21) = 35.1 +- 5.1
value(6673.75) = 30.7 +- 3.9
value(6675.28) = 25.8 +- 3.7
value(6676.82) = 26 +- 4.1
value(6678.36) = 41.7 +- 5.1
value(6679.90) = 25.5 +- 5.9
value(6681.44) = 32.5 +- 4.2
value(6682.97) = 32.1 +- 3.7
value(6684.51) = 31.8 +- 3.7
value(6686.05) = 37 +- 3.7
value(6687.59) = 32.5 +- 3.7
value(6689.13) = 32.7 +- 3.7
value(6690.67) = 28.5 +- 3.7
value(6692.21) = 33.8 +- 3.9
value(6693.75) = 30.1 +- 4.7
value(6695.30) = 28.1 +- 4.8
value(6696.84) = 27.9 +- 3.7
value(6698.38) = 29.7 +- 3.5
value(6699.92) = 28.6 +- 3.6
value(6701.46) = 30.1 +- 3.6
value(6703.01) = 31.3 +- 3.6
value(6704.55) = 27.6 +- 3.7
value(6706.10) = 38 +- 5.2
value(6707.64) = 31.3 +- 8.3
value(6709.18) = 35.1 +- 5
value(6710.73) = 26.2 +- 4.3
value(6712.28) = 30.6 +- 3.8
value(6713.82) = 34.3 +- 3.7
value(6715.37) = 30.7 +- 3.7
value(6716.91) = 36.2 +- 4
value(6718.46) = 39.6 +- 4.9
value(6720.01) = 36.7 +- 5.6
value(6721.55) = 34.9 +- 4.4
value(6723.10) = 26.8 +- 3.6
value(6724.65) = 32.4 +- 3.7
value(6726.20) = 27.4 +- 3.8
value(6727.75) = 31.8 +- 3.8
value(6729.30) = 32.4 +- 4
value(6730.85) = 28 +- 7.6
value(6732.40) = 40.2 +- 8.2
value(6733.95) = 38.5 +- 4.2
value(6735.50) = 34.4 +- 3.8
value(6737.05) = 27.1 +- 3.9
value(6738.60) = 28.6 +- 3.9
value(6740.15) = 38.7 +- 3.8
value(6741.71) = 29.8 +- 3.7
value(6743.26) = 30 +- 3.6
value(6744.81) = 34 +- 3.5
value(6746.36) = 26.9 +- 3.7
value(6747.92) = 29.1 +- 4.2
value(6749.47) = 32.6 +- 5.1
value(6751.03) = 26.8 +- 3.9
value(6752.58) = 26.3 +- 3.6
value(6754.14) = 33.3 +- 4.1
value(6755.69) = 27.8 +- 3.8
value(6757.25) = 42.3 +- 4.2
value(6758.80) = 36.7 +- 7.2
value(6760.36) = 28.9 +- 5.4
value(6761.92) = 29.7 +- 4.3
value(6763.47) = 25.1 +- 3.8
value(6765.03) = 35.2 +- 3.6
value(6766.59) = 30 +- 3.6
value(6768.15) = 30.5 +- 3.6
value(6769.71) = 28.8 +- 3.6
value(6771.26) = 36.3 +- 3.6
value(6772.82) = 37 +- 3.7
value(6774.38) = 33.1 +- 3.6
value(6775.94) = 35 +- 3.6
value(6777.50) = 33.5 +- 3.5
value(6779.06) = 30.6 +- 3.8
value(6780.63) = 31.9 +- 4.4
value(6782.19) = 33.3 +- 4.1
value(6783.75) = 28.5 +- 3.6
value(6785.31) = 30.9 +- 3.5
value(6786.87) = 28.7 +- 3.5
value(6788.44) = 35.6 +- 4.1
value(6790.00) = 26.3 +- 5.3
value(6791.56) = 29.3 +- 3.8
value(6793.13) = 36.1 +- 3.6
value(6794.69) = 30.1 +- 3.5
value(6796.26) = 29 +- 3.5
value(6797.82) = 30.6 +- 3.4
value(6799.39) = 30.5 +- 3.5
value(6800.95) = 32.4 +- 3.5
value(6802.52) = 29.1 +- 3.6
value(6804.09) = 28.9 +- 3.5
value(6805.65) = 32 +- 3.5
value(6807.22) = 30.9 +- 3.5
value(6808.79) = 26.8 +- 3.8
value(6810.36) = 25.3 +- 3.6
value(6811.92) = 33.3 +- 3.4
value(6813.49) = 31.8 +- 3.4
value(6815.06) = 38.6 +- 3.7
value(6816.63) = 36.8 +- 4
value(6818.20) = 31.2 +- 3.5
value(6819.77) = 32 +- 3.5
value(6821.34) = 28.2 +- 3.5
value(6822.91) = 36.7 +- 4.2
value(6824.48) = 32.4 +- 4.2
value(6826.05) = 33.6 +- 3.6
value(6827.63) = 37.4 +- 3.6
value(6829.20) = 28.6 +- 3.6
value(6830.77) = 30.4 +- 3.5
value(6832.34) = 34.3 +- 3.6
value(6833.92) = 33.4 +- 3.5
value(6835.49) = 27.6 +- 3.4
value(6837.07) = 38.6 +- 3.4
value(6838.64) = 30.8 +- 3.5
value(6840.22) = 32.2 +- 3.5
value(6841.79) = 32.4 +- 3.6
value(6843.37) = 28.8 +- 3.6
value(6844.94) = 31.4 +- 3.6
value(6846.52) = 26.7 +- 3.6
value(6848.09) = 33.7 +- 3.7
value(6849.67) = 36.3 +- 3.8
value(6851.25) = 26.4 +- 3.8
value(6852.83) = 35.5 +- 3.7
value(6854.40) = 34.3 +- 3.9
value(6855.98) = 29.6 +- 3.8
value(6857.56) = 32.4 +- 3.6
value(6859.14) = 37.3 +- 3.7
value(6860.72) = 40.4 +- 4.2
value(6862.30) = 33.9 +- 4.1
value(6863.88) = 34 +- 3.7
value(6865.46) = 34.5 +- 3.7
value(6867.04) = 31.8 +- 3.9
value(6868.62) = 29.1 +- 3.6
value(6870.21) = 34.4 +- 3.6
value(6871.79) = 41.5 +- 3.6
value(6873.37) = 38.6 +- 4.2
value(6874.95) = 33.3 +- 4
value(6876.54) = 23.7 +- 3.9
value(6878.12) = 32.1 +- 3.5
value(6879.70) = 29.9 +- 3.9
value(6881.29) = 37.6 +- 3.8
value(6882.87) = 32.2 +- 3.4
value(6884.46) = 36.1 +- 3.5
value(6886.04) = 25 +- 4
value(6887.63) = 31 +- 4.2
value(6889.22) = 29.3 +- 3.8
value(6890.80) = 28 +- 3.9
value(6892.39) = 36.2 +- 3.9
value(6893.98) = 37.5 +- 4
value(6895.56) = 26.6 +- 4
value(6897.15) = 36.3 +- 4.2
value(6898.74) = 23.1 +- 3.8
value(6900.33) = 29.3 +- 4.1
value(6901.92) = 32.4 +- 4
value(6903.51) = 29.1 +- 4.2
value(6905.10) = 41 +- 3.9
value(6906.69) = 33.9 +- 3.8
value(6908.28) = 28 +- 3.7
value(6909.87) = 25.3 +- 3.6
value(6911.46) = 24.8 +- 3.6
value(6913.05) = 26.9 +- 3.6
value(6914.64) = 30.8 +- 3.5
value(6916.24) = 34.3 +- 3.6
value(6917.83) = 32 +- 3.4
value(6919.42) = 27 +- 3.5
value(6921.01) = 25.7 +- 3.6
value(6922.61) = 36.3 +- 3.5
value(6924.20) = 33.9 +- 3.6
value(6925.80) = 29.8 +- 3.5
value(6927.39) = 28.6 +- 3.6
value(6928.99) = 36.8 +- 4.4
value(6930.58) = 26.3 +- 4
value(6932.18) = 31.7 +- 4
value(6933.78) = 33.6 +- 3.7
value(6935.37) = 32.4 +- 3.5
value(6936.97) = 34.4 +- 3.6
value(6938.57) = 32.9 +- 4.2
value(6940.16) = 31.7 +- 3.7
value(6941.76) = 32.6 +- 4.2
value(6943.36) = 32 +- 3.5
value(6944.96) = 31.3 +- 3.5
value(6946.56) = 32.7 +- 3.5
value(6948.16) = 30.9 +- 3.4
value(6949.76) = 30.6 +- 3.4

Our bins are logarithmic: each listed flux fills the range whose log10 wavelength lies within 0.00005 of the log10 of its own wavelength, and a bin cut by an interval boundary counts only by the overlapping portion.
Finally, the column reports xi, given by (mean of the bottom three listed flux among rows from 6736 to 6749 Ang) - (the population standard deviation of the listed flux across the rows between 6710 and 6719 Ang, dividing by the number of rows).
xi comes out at 23.2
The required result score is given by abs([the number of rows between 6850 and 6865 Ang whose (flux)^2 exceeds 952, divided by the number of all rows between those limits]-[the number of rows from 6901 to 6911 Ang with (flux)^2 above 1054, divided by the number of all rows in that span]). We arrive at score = 0.4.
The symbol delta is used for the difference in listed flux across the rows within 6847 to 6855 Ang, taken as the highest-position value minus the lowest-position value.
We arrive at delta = 0.6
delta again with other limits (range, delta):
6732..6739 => -11.6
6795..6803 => 0.1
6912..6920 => 0.1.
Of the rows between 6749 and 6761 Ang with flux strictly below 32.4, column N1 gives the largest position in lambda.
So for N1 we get 6760.36 Ang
